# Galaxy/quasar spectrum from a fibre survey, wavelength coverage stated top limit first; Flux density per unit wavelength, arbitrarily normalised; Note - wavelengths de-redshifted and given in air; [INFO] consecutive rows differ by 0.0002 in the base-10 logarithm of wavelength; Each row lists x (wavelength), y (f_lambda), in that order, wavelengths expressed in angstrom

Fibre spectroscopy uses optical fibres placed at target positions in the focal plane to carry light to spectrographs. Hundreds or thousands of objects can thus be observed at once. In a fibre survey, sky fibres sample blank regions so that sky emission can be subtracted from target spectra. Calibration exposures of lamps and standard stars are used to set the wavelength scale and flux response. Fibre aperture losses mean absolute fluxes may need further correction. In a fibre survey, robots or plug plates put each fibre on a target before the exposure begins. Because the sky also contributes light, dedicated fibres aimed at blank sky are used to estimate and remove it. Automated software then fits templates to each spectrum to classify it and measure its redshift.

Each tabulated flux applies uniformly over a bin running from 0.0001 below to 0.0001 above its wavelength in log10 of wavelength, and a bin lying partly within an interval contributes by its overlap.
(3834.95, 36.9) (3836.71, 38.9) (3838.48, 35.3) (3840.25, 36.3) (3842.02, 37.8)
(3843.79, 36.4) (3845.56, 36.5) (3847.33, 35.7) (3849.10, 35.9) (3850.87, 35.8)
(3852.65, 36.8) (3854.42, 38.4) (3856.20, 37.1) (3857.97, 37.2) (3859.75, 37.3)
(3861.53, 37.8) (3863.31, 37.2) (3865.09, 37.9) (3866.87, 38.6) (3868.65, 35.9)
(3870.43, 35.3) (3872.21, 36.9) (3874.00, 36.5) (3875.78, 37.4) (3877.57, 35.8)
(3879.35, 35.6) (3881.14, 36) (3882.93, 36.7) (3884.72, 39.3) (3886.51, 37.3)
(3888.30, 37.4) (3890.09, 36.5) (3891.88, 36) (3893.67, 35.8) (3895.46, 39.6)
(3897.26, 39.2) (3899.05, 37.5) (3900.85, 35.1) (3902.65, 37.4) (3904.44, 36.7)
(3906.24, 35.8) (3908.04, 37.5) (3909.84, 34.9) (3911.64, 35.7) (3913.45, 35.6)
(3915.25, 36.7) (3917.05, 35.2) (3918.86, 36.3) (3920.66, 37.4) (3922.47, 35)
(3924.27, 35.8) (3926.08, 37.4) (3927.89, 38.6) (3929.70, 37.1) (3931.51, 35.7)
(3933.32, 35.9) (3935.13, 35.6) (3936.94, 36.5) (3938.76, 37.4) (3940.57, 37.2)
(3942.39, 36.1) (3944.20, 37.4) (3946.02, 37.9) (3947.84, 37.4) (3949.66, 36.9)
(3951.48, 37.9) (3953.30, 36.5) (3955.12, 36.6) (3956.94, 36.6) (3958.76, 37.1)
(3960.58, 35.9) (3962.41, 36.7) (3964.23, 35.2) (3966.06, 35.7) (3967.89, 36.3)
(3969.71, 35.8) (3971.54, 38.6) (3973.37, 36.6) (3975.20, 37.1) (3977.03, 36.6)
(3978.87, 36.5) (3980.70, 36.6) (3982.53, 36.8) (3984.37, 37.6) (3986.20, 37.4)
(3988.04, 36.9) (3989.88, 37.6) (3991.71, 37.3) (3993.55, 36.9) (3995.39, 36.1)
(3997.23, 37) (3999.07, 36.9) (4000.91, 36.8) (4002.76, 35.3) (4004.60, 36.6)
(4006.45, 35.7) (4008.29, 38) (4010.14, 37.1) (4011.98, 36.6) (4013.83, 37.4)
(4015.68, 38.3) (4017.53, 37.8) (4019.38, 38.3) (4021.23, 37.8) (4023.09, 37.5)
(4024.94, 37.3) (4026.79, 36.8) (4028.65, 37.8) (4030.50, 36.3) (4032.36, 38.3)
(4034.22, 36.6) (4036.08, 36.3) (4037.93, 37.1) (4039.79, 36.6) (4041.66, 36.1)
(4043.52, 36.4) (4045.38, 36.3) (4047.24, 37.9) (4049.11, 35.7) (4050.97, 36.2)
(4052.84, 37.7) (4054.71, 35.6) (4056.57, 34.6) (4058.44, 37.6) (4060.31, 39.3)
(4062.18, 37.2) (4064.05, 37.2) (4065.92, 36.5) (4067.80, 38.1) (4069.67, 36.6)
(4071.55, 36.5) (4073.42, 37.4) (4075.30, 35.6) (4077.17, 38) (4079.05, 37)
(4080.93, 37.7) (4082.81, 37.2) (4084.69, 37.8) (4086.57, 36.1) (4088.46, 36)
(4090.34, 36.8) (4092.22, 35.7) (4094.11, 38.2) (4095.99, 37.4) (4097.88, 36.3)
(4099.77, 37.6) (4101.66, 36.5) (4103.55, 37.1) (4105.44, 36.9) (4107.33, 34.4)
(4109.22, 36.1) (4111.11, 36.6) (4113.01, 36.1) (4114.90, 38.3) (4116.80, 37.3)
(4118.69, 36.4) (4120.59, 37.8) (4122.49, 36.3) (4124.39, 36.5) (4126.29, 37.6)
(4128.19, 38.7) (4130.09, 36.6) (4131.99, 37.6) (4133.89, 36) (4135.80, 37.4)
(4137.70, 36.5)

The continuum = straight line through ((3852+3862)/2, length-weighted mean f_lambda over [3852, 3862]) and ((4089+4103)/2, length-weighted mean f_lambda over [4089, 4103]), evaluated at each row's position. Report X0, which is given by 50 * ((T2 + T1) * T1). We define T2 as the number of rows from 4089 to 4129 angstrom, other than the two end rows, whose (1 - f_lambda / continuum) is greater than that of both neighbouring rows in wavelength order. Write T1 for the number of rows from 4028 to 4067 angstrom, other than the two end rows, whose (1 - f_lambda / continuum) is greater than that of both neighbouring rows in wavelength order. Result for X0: 4900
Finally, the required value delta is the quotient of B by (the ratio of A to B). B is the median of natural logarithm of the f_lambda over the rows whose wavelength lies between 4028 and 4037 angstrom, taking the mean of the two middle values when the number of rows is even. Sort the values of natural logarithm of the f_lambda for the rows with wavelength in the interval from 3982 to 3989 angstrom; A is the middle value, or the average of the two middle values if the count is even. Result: 3.585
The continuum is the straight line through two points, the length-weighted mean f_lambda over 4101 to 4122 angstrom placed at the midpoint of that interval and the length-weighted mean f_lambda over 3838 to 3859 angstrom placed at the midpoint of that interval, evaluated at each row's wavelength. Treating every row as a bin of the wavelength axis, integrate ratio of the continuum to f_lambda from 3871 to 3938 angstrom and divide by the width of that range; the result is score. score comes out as 1.00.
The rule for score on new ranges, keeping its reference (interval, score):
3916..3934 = 1.01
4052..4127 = 0.99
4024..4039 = 0.99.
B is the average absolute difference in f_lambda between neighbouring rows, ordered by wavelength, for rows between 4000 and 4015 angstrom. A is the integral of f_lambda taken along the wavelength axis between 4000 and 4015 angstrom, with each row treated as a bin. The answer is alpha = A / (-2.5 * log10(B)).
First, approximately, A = 551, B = 1.17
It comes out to -3205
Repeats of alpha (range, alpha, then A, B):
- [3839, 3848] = 5899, 329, 0.95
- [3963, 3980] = 8854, 620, 0.94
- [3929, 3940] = 1224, 400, 0.74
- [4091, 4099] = -710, 295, 1.47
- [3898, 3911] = -767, 474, 1.77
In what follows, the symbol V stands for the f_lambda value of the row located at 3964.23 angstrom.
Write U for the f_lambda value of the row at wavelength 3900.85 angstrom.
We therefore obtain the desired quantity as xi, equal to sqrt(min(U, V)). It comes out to 5.92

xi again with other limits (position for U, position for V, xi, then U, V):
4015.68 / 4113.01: 6.01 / 38.3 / 36.1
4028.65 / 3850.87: 5.98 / 37.8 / 35.8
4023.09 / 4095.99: 6.12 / 37.5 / 37.4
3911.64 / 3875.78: 5.97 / 35.7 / 37.4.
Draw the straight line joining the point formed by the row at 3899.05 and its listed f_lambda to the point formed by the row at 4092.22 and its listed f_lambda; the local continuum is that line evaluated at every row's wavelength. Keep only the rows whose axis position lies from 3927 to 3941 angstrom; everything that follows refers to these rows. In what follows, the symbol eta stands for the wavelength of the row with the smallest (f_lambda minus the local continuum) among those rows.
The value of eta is 3935.13 angstrom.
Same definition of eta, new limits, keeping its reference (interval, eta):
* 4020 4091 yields 4056.57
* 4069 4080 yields 4075.30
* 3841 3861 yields 3847.33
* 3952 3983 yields 3964.23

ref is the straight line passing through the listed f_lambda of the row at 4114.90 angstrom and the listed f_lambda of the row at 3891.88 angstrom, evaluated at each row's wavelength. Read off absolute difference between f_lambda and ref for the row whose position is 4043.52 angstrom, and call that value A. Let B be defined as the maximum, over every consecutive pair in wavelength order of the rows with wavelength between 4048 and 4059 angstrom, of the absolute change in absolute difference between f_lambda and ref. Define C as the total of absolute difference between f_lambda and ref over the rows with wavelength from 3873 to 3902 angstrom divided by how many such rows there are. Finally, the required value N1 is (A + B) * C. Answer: 5.05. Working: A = 1.16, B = 2.98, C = 1.2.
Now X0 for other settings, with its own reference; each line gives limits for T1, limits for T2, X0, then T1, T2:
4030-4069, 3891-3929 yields 4900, 7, 7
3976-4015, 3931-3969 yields 3600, 6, 6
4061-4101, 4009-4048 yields 6000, 8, 7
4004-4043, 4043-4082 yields 4200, 6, 8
